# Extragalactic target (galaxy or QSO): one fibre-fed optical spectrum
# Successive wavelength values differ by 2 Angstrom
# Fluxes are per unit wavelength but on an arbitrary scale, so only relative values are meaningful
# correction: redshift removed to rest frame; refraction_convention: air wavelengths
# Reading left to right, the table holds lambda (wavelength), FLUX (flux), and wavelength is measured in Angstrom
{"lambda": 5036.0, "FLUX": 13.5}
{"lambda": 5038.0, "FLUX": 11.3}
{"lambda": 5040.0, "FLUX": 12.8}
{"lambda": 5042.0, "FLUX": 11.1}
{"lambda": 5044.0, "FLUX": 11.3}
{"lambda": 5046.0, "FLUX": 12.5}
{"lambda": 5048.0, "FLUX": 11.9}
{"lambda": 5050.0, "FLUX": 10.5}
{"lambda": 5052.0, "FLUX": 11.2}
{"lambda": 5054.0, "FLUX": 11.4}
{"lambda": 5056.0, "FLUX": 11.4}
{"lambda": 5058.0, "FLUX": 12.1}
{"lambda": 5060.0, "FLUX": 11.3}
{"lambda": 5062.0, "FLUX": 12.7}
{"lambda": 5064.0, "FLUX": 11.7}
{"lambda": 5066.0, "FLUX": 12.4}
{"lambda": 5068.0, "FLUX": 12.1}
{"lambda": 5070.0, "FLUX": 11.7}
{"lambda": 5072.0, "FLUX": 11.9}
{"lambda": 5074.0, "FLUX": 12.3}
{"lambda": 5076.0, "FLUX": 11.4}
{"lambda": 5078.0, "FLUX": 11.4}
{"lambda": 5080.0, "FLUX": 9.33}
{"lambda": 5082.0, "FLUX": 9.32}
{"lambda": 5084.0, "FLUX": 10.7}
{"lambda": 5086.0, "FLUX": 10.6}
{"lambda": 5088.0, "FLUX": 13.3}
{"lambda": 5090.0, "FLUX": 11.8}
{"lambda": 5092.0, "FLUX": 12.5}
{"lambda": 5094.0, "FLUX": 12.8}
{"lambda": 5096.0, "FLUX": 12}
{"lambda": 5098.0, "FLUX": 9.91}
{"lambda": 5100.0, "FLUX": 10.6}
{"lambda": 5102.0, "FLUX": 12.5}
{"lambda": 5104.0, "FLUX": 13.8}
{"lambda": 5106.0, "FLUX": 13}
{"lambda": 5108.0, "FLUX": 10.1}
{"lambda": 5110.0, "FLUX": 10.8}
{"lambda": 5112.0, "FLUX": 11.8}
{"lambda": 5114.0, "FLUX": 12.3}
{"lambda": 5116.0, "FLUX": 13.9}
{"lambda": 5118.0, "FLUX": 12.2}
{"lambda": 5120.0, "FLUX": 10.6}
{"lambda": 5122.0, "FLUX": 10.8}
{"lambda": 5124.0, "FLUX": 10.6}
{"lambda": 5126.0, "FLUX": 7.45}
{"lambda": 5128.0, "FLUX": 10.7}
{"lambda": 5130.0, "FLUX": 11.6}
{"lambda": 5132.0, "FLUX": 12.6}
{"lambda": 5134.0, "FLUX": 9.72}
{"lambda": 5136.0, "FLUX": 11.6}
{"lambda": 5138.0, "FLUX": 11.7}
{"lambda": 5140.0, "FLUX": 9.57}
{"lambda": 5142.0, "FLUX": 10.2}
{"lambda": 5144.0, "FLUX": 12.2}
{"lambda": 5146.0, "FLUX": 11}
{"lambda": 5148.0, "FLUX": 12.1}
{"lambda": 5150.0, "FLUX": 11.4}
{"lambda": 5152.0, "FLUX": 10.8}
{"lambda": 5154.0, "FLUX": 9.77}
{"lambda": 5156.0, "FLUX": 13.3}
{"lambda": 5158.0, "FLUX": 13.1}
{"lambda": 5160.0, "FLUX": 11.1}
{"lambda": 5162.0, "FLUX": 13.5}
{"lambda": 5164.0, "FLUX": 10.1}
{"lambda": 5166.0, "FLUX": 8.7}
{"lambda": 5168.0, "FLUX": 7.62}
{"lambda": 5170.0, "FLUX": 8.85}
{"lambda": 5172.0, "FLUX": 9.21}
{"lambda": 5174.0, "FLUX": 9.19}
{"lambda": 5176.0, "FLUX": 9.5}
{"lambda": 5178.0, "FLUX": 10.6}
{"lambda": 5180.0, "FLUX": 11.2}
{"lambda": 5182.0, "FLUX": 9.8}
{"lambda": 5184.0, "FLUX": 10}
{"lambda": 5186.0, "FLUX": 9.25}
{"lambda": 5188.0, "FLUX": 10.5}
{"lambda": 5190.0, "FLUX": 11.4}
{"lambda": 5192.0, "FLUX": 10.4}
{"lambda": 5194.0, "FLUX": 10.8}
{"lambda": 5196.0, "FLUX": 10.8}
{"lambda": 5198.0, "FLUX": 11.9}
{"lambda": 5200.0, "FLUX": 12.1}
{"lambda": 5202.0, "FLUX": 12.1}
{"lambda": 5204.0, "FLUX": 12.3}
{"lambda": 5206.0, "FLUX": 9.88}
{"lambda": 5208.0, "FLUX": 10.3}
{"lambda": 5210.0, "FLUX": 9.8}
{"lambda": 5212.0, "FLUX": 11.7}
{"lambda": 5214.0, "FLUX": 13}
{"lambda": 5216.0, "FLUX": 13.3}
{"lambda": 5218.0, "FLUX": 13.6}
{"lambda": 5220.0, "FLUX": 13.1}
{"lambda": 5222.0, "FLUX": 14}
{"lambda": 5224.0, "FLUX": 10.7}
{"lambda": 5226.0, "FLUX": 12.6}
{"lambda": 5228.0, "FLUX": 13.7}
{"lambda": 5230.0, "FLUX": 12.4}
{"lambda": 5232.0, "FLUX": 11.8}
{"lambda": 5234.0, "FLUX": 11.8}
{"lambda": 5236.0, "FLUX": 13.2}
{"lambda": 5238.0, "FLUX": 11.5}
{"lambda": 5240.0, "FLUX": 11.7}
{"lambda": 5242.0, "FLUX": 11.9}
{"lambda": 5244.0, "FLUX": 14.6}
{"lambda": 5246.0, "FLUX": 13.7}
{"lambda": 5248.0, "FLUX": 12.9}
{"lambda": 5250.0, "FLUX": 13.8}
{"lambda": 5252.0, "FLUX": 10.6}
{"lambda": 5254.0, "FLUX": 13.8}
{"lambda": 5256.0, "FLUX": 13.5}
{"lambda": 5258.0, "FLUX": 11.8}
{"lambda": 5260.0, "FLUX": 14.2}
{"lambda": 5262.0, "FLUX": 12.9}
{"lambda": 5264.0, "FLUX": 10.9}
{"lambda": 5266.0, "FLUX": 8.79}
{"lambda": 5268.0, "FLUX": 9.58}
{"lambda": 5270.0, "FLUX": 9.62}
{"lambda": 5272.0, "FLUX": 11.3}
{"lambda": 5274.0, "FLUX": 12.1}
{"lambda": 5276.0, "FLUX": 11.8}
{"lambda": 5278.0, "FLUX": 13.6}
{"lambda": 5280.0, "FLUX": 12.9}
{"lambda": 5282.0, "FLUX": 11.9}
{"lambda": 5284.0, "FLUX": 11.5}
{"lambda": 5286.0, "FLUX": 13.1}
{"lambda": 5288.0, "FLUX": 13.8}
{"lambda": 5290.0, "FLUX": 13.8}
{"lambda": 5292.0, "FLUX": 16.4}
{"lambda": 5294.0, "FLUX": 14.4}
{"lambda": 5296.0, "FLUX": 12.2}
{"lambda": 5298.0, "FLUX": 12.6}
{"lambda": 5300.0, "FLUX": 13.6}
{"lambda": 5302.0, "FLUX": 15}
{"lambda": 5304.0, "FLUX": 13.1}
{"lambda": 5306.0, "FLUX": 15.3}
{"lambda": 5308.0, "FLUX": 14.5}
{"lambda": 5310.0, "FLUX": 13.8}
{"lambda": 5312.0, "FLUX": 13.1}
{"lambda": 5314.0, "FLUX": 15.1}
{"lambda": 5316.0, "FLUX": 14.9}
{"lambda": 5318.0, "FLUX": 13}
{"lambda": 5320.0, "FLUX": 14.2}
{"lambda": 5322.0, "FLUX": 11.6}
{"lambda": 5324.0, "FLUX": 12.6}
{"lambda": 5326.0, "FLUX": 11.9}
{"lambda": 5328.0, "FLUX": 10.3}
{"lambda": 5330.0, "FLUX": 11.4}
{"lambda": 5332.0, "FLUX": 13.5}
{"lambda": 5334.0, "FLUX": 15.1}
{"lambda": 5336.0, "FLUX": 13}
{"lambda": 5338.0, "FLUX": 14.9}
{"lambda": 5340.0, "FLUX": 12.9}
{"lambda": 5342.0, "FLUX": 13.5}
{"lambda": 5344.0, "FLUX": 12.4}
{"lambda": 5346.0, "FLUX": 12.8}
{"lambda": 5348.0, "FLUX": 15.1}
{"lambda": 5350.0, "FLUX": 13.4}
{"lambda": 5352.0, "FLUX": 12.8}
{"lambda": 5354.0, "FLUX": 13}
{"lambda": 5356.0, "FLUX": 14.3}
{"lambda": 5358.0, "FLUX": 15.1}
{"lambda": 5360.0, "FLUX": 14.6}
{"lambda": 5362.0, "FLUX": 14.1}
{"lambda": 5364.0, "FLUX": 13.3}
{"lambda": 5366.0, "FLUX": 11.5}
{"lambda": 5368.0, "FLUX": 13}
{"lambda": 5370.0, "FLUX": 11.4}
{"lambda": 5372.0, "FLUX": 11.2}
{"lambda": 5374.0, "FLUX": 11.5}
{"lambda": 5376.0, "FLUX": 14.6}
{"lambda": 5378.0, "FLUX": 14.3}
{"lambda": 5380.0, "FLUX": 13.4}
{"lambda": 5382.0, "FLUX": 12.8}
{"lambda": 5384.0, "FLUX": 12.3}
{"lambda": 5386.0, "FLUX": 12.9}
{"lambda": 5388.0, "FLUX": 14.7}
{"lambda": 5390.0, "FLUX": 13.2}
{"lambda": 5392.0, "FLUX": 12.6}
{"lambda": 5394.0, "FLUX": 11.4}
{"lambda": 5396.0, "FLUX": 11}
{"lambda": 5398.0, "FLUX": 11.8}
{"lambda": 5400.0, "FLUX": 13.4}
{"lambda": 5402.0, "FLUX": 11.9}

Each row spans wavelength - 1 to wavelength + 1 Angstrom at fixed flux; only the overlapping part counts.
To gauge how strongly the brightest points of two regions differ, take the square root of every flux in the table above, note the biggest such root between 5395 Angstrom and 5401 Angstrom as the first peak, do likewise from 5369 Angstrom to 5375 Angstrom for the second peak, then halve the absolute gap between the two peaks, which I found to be 0.135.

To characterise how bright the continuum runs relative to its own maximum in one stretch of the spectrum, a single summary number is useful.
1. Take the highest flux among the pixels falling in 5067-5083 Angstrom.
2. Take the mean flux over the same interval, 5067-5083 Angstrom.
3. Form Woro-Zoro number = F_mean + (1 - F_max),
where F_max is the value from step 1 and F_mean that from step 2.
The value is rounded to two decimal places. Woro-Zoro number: -0.12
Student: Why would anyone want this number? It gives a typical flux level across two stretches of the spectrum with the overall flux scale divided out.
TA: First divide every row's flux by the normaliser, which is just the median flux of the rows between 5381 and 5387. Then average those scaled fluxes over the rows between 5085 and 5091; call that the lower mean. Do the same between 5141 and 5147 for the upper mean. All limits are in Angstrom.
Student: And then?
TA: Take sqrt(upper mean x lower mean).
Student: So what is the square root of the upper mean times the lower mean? 0.90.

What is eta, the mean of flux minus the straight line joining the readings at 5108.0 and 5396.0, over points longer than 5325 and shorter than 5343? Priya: 2.14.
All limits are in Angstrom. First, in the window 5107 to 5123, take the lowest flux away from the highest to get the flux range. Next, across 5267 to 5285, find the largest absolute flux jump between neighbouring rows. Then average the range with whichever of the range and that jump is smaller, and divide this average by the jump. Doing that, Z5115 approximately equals 1.6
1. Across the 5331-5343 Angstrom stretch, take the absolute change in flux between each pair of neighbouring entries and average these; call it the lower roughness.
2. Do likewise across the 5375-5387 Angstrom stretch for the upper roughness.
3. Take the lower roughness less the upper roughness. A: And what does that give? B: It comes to 1.1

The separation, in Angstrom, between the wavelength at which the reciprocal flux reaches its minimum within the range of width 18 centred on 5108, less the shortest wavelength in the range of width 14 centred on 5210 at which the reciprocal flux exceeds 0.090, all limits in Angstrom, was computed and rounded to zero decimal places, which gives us -90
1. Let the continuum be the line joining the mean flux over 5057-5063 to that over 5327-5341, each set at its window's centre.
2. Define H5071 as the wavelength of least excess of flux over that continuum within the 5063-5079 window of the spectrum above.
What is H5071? 5078.0 Angstrom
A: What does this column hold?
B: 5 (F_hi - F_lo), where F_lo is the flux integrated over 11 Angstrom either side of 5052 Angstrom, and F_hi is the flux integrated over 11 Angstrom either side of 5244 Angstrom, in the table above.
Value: 121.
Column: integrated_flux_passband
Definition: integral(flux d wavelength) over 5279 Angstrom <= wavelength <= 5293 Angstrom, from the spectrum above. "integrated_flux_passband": 187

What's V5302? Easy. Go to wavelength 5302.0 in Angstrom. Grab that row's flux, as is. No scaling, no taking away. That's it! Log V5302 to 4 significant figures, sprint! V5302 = 15.00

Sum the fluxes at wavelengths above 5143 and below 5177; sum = 181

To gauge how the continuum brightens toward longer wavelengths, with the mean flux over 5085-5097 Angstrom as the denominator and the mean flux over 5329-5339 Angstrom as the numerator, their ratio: 1.12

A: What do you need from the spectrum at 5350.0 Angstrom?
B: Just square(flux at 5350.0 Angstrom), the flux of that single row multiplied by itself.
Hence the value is 180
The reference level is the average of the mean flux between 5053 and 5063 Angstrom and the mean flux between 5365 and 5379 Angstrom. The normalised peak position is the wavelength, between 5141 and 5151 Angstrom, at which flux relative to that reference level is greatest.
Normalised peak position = 5144.0 Angstrom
